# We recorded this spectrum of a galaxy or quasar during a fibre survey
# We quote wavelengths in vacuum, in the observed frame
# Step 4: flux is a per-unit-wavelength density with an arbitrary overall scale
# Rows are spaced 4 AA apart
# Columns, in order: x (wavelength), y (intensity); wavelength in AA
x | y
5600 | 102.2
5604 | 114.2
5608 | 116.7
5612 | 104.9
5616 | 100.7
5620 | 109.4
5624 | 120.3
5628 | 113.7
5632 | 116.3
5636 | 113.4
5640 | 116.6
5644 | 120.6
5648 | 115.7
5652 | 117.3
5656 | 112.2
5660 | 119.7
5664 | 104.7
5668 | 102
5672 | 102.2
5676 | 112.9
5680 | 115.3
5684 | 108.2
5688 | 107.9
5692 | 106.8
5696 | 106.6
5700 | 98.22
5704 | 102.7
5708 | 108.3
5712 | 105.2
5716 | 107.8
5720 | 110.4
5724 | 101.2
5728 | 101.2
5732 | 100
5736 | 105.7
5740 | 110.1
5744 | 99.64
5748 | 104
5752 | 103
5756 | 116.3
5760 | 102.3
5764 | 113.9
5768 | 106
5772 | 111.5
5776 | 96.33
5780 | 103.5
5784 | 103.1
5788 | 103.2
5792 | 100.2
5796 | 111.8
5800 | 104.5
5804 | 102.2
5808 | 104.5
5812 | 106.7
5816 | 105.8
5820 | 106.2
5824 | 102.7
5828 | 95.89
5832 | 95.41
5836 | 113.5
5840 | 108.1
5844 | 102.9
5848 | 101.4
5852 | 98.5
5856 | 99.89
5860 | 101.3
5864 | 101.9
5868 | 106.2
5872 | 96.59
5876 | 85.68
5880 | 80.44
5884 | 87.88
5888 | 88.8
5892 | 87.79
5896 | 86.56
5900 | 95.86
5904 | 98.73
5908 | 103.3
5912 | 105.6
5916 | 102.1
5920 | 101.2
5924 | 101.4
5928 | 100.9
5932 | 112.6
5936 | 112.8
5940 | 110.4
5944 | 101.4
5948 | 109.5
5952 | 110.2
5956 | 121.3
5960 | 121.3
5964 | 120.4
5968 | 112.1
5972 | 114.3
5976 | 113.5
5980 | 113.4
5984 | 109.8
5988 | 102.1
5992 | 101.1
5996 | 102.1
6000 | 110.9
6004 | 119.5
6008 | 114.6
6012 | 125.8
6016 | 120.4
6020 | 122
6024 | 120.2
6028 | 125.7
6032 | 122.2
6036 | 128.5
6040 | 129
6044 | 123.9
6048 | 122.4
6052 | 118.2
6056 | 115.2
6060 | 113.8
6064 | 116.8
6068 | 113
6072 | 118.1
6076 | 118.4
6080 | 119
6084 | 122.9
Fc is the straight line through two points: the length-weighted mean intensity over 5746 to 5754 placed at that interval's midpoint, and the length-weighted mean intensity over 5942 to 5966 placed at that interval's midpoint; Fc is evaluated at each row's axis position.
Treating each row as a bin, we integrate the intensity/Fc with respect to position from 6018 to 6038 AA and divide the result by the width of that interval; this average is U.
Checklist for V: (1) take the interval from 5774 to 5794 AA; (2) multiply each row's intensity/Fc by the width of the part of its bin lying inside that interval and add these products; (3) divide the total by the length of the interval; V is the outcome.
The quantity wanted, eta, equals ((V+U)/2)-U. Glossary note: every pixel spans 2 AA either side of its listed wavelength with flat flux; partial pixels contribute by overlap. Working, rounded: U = 1.05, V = 0.96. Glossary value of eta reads -0.044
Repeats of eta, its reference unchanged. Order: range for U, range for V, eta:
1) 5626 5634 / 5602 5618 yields -0.024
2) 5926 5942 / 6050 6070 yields 0.000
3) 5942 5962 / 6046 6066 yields -0.003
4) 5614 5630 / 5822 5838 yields -0.100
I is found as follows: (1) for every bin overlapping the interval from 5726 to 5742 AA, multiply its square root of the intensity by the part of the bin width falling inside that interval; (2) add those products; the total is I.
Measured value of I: 163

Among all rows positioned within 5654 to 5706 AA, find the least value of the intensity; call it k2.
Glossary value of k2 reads 98.22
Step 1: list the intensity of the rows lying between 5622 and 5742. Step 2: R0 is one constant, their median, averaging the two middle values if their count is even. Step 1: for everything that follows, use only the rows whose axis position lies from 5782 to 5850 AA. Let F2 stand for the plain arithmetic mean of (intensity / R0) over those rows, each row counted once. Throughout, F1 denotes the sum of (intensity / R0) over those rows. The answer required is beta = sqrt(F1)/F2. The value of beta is 4.21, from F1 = 16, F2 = 0.96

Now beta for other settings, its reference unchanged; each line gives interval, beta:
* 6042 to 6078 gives 2.88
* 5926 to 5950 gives 2.45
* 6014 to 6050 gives 2.81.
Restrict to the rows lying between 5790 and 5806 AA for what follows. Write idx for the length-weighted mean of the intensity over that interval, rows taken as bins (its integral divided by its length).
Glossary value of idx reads 105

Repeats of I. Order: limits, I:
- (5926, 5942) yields 167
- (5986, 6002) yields 163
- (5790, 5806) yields 164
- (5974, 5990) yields 168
